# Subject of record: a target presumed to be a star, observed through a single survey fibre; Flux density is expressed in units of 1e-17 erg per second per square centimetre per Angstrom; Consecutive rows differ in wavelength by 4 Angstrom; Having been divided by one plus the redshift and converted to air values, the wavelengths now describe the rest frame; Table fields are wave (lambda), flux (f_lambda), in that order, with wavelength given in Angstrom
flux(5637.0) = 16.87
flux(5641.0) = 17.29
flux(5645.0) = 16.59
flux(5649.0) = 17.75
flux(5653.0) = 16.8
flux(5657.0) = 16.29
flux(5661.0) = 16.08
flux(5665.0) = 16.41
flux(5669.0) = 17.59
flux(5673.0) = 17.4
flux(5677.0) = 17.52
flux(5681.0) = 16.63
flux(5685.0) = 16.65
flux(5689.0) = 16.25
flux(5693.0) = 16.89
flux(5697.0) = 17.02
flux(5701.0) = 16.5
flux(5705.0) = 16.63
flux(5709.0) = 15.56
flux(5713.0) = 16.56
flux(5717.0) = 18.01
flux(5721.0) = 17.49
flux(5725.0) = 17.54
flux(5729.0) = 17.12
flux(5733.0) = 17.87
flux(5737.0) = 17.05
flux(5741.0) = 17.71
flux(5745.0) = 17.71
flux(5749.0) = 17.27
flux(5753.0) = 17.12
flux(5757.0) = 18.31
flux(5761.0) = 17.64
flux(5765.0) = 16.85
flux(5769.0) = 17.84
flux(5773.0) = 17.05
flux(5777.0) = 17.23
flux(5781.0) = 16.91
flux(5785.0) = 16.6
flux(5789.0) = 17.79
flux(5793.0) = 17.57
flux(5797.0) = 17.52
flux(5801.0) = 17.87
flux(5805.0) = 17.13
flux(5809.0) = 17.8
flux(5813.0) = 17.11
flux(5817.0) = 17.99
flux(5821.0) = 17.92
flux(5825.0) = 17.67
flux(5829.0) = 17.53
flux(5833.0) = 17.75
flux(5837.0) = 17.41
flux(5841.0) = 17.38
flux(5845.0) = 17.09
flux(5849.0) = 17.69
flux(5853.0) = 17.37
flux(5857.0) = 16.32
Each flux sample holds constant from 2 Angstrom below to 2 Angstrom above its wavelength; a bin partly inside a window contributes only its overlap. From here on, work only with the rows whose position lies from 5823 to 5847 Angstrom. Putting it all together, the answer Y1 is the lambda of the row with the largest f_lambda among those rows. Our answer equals 5833.0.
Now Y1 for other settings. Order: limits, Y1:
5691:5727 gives 5717.0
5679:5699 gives 5697.0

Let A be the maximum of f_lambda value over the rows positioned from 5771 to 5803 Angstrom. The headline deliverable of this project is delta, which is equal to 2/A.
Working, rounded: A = 17.87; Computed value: 0.112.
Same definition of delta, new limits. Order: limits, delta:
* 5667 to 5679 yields 0.114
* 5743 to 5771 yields 0.109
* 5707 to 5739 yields 0.111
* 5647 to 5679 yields 0.113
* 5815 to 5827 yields 0.111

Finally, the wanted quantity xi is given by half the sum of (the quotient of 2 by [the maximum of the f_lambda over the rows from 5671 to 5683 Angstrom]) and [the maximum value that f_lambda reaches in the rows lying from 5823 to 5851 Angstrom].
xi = 8.93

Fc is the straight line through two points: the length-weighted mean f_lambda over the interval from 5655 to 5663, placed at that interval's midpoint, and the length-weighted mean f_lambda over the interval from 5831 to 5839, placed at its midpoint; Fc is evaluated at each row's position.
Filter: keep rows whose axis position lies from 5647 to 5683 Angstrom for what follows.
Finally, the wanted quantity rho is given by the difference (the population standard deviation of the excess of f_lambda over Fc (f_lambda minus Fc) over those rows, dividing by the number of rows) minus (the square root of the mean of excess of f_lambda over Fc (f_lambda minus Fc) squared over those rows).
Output -0.33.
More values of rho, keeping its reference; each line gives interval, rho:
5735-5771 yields -0.28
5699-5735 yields -0.10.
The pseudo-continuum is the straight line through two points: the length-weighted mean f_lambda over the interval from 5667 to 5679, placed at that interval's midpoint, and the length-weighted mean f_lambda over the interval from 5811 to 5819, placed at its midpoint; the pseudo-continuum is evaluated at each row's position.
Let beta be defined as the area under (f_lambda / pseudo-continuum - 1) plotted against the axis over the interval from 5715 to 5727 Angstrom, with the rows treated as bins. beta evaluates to 0.11 Angstrom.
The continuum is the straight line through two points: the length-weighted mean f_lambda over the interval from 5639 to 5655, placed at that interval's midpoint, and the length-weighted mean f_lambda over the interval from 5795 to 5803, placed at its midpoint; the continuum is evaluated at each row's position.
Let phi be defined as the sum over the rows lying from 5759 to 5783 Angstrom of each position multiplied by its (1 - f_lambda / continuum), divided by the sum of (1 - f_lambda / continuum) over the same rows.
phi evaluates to 5774.8 Angstrom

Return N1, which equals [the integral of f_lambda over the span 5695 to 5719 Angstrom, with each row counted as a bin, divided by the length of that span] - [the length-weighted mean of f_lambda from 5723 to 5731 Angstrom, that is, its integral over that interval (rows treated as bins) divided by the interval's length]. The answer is -0.6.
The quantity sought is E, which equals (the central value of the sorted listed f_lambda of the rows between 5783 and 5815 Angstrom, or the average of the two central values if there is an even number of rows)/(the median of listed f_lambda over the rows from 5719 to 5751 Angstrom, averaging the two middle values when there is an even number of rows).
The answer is 1.00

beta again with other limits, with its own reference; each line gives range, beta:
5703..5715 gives -0.87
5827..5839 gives 0.01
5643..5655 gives -0.31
